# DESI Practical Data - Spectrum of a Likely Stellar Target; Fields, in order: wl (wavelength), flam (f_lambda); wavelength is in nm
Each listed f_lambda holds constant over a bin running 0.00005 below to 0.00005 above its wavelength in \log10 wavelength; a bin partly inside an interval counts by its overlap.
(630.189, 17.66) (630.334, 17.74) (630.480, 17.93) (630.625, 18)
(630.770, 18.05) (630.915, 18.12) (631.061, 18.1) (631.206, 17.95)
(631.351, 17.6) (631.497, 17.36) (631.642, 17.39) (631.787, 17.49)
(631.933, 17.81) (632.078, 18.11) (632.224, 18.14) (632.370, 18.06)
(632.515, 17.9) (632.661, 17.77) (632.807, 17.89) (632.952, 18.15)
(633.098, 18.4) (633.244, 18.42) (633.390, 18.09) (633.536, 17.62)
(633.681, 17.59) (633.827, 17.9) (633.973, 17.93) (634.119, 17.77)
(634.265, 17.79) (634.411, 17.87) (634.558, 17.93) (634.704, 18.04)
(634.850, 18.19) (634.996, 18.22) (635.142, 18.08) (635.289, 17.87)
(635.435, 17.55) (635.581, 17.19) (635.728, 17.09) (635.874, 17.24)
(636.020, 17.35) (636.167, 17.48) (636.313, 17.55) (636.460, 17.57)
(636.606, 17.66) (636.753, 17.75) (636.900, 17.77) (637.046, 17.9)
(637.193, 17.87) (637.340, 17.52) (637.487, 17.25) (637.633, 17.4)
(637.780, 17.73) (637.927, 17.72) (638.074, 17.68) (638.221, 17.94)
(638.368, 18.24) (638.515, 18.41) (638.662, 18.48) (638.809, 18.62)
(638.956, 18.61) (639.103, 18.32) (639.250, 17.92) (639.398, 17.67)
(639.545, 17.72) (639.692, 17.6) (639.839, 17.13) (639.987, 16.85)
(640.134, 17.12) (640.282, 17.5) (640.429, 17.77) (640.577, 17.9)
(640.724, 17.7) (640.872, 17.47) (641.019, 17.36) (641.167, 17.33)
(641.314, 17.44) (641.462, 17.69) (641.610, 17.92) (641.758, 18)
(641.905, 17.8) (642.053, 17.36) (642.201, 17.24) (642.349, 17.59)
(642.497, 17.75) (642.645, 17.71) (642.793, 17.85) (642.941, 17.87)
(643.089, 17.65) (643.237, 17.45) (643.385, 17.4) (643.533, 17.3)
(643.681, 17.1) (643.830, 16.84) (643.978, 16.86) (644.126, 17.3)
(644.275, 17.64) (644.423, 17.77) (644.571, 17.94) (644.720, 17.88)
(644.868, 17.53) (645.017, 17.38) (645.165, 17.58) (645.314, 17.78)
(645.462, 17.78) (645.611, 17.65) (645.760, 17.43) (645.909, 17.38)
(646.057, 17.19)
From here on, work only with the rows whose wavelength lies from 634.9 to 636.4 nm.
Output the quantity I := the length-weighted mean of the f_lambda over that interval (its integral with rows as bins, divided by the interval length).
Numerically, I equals 17.6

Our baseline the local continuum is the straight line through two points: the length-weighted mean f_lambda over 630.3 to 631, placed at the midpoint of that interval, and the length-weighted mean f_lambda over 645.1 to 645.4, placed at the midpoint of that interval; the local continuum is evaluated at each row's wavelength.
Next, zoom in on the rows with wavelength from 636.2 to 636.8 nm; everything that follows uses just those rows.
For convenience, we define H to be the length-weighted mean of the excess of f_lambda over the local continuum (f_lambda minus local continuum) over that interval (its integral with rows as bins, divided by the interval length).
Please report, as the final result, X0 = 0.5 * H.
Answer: -0.12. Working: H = -0.24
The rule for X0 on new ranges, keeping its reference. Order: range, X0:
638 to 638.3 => 0.00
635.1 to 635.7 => -0.13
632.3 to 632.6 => 0.02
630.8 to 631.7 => -0.09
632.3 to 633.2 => 0.06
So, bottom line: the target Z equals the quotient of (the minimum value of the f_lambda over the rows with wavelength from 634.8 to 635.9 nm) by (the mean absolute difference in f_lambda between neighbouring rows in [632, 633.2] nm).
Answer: 116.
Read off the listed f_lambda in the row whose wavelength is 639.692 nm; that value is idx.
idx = 17.6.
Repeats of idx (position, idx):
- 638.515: 18.41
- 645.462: 17.78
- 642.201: 17.24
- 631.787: 17.49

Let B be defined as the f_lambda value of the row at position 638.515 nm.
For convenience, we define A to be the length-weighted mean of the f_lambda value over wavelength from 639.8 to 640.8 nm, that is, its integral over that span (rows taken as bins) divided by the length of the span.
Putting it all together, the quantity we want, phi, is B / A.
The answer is 1.06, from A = 17.4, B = 18.41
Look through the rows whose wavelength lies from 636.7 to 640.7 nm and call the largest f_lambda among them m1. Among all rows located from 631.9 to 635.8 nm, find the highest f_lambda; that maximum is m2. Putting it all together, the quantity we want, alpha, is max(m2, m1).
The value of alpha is 18.62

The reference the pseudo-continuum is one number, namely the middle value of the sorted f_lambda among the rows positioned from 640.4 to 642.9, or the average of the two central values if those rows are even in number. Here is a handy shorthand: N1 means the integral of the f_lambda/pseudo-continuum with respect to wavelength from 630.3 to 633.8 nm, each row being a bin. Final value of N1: 3.54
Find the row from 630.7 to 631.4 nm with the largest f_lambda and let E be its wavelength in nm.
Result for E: 630.915 nm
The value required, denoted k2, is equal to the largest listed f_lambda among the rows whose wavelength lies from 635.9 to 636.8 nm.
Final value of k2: 17.75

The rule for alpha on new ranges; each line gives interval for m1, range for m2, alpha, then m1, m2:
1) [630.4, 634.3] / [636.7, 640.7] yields 18.62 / 18.42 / 18.62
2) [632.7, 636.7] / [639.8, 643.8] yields 18.42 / 18.42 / 18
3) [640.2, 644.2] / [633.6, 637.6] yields 18.22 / 18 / 18.22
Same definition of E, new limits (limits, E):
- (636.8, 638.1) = 637.046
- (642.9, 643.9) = 642.941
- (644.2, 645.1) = 644.571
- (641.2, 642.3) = 641.758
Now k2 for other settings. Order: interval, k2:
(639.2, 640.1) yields 17.92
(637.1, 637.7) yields 17.87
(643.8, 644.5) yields 17.77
